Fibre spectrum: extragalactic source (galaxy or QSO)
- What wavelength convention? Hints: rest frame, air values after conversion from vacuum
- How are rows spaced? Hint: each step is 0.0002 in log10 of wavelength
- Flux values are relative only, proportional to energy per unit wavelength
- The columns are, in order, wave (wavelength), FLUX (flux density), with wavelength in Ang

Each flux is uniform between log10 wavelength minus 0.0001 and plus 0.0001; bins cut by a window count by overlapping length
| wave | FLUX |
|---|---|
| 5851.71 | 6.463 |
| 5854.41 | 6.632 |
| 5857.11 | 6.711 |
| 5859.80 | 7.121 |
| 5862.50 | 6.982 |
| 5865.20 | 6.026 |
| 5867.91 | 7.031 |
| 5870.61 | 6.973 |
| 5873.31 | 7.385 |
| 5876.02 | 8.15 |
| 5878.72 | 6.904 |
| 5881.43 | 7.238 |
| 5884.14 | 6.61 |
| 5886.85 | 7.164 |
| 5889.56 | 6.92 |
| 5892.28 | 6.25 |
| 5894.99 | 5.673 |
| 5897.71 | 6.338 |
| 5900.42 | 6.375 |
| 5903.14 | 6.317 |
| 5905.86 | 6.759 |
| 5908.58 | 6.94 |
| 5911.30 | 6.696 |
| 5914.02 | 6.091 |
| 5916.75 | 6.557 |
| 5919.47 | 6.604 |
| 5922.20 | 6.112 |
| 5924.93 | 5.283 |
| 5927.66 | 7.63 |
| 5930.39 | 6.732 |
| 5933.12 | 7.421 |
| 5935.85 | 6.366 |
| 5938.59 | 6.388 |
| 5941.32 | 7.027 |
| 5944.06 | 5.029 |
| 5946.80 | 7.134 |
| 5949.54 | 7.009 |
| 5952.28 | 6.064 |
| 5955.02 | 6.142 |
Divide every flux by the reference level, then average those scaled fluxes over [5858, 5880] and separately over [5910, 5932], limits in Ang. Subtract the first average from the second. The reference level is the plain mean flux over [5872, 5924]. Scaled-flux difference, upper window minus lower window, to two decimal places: -0.09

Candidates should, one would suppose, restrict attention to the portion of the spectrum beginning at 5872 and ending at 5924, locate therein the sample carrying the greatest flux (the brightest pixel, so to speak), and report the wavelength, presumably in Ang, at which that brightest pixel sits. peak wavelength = 5876.02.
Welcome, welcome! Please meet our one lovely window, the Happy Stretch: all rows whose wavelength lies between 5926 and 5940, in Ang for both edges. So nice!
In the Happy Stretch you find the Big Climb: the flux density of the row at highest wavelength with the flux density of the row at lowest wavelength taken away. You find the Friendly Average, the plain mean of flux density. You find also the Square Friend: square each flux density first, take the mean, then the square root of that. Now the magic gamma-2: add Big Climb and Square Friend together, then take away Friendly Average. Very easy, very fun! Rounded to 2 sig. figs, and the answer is -1.2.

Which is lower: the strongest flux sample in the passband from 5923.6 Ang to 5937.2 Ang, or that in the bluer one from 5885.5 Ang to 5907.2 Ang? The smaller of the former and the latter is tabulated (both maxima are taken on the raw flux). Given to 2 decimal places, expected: 7.16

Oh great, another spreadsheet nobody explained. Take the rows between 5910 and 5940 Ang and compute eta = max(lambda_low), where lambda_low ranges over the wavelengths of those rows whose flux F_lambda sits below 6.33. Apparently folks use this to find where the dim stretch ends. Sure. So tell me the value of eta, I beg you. 5924.93 Ang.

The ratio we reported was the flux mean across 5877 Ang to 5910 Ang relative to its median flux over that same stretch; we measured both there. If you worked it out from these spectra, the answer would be 0.99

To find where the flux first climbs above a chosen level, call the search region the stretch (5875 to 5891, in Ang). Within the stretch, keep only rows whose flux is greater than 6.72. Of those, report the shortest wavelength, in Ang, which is 5876.02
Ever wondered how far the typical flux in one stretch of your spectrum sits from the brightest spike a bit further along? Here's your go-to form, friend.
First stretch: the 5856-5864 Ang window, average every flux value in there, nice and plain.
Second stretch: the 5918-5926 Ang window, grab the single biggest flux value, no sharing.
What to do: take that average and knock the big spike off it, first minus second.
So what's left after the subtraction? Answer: 0.33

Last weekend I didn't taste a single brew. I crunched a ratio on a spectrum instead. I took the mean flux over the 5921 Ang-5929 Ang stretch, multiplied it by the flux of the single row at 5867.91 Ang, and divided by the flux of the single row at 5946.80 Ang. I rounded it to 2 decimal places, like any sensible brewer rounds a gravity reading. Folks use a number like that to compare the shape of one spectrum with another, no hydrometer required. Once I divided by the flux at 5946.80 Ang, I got 6.25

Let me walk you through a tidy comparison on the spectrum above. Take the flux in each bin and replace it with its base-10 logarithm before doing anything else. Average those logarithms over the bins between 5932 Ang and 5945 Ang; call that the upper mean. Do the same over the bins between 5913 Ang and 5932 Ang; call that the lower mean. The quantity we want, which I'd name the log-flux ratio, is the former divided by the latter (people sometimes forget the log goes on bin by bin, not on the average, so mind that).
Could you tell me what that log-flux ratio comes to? 1.00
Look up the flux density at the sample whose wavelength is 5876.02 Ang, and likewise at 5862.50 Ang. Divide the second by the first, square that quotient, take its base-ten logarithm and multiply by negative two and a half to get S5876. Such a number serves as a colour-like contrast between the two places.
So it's 0.34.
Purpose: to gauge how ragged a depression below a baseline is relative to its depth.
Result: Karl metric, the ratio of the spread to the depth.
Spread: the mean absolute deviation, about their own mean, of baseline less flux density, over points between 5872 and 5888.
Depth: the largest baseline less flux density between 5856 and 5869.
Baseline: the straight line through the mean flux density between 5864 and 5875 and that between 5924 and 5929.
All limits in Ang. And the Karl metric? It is 0.4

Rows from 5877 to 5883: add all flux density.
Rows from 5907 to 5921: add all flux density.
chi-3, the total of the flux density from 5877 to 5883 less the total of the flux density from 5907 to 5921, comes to -19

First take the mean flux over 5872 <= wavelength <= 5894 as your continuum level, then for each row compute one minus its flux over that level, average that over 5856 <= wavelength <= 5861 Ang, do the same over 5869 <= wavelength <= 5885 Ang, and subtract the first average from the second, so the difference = -0.04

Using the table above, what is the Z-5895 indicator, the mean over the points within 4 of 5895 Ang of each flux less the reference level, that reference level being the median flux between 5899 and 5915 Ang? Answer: -0.45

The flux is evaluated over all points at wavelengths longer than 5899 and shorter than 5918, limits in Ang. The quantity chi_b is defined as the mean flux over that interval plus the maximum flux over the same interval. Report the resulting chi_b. 13.47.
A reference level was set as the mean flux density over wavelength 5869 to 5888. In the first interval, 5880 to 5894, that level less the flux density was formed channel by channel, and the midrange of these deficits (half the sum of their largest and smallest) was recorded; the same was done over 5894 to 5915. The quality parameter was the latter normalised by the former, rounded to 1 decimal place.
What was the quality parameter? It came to 2.0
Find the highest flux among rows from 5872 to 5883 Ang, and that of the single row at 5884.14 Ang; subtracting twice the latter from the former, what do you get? -5.1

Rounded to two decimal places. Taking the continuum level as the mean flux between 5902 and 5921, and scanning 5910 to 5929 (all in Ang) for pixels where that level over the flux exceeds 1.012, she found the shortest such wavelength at 5914.02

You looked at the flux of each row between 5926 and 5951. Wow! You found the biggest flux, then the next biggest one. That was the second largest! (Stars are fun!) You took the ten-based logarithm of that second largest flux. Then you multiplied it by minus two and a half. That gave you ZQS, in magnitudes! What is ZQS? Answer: -2.18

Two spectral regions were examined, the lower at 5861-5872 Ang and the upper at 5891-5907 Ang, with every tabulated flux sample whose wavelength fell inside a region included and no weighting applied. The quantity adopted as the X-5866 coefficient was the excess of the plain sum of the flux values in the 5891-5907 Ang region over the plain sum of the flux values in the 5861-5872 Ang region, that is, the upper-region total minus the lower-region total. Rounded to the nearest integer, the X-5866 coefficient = 11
